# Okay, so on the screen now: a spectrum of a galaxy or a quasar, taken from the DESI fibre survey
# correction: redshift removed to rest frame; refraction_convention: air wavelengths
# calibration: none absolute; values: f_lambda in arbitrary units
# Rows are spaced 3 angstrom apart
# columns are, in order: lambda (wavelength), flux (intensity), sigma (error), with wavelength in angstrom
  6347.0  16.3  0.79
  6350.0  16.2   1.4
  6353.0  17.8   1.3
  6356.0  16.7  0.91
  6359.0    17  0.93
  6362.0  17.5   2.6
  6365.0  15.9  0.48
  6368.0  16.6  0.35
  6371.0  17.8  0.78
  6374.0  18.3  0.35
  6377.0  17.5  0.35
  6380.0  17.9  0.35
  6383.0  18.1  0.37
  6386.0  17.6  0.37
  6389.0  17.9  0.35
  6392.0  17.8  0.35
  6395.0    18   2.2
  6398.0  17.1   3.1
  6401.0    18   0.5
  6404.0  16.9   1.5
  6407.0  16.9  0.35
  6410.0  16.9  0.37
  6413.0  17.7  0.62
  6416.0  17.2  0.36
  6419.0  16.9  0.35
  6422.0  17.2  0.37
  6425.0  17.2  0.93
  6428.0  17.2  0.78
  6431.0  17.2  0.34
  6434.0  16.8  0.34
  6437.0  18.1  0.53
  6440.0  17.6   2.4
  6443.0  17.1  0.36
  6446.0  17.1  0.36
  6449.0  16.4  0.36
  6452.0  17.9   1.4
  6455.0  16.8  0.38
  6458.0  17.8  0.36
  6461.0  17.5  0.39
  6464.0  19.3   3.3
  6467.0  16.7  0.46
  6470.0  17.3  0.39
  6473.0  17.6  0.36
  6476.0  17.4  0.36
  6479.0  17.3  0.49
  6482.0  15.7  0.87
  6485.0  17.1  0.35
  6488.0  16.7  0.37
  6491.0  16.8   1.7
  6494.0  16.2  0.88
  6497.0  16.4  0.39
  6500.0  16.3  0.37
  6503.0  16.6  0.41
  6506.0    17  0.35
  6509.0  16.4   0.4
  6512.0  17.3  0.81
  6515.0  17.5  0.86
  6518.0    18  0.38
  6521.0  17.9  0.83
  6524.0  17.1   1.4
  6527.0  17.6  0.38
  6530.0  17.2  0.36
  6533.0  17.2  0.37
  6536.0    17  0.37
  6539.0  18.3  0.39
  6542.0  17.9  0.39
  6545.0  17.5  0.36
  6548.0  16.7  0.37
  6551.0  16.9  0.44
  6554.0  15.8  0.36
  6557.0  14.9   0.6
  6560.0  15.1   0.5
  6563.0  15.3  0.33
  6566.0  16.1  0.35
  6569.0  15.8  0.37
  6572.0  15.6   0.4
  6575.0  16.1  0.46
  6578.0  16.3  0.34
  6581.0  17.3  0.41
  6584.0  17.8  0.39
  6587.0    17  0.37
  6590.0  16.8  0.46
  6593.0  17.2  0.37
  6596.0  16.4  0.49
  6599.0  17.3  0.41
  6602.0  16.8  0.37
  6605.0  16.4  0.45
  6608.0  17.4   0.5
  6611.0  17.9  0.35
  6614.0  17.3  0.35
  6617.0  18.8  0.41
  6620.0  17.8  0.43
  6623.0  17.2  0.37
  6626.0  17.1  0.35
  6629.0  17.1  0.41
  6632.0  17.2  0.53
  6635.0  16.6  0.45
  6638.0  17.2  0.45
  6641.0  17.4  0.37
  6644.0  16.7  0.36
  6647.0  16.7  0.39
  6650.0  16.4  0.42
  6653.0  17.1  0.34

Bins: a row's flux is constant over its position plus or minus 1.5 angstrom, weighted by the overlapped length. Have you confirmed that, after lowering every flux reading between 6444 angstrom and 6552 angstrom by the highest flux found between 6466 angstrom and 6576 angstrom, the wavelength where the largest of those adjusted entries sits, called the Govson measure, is 6464.0 angstrom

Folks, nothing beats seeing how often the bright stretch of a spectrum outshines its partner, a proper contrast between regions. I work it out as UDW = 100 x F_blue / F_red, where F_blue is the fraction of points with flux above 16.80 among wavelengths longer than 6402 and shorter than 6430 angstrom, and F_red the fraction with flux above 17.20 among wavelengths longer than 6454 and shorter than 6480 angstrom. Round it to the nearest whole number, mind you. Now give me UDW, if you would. 129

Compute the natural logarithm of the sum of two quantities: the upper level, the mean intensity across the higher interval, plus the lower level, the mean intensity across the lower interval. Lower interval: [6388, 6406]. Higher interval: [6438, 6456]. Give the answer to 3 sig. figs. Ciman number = 3.55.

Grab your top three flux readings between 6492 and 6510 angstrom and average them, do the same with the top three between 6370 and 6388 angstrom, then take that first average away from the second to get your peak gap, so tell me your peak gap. 1.4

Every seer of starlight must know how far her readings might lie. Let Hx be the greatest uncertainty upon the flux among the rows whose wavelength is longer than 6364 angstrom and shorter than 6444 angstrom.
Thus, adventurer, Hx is 3.10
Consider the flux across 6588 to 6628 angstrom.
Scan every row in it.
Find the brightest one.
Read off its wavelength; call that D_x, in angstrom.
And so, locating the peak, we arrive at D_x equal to 6617.0 angstrom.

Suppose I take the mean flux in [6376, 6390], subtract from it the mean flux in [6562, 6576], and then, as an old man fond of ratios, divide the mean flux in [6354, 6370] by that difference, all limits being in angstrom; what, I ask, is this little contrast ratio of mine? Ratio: 8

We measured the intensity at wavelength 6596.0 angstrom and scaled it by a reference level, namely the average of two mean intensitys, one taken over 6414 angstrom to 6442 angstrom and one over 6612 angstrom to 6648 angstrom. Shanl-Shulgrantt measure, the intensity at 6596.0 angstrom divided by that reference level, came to 0.95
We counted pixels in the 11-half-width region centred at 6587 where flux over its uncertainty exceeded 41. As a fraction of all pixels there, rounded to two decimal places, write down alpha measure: 0.71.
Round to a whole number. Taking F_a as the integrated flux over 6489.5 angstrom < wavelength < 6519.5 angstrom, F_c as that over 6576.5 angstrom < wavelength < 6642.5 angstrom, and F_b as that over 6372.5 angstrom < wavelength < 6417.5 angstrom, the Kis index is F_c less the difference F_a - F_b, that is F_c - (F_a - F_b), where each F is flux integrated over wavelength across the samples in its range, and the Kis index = 1421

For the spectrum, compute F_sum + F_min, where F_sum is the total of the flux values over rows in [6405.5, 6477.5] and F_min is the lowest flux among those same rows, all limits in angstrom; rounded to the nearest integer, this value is 432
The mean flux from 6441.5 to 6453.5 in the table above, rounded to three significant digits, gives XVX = 17.1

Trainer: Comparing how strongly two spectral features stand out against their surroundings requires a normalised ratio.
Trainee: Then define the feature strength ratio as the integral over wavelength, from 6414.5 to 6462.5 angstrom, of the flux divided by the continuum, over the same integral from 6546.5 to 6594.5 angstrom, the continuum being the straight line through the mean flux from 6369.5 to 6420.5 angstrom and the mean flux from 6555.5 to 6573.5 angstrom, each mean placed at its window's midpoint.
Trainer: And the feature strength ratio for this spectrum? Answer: 0.957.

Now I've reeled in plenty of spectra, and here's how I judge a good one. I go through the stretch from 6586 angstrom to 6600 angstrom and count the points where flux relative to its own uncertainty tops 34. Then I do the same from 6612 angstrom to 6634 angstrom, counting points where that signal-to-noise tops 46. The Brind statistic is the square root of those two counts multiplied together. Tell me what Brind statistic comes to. 3.5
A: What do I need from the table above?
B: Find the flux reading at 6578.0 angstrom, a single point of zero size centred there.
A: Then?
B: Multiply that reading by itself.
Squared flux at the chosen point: 266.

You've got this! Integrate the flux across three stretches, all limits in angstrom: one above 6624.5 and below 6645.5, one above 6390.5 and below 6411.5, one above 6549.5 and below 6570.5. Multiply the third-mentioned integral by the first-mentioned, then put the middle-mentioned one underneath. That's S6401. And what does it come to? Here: 323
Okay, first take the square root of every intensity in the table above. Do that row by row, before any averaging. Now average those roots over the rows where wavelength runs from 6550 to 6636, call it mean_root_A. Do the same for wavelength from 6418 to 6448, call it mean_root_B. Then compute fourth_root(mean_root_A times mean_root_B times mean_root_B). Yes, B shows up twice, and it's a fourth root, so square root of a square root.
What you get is 2.90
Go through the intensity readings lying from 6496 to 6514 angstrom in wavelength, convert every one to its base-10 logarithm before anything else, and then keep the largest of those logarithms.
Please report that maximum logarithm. 1.238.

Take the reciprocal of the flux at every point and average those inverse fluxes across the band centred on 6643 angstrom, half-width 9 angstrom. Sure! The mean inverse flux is 0.0594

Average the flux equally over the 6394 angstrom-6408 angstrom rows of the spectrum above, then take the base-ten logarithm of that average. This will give 1.24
